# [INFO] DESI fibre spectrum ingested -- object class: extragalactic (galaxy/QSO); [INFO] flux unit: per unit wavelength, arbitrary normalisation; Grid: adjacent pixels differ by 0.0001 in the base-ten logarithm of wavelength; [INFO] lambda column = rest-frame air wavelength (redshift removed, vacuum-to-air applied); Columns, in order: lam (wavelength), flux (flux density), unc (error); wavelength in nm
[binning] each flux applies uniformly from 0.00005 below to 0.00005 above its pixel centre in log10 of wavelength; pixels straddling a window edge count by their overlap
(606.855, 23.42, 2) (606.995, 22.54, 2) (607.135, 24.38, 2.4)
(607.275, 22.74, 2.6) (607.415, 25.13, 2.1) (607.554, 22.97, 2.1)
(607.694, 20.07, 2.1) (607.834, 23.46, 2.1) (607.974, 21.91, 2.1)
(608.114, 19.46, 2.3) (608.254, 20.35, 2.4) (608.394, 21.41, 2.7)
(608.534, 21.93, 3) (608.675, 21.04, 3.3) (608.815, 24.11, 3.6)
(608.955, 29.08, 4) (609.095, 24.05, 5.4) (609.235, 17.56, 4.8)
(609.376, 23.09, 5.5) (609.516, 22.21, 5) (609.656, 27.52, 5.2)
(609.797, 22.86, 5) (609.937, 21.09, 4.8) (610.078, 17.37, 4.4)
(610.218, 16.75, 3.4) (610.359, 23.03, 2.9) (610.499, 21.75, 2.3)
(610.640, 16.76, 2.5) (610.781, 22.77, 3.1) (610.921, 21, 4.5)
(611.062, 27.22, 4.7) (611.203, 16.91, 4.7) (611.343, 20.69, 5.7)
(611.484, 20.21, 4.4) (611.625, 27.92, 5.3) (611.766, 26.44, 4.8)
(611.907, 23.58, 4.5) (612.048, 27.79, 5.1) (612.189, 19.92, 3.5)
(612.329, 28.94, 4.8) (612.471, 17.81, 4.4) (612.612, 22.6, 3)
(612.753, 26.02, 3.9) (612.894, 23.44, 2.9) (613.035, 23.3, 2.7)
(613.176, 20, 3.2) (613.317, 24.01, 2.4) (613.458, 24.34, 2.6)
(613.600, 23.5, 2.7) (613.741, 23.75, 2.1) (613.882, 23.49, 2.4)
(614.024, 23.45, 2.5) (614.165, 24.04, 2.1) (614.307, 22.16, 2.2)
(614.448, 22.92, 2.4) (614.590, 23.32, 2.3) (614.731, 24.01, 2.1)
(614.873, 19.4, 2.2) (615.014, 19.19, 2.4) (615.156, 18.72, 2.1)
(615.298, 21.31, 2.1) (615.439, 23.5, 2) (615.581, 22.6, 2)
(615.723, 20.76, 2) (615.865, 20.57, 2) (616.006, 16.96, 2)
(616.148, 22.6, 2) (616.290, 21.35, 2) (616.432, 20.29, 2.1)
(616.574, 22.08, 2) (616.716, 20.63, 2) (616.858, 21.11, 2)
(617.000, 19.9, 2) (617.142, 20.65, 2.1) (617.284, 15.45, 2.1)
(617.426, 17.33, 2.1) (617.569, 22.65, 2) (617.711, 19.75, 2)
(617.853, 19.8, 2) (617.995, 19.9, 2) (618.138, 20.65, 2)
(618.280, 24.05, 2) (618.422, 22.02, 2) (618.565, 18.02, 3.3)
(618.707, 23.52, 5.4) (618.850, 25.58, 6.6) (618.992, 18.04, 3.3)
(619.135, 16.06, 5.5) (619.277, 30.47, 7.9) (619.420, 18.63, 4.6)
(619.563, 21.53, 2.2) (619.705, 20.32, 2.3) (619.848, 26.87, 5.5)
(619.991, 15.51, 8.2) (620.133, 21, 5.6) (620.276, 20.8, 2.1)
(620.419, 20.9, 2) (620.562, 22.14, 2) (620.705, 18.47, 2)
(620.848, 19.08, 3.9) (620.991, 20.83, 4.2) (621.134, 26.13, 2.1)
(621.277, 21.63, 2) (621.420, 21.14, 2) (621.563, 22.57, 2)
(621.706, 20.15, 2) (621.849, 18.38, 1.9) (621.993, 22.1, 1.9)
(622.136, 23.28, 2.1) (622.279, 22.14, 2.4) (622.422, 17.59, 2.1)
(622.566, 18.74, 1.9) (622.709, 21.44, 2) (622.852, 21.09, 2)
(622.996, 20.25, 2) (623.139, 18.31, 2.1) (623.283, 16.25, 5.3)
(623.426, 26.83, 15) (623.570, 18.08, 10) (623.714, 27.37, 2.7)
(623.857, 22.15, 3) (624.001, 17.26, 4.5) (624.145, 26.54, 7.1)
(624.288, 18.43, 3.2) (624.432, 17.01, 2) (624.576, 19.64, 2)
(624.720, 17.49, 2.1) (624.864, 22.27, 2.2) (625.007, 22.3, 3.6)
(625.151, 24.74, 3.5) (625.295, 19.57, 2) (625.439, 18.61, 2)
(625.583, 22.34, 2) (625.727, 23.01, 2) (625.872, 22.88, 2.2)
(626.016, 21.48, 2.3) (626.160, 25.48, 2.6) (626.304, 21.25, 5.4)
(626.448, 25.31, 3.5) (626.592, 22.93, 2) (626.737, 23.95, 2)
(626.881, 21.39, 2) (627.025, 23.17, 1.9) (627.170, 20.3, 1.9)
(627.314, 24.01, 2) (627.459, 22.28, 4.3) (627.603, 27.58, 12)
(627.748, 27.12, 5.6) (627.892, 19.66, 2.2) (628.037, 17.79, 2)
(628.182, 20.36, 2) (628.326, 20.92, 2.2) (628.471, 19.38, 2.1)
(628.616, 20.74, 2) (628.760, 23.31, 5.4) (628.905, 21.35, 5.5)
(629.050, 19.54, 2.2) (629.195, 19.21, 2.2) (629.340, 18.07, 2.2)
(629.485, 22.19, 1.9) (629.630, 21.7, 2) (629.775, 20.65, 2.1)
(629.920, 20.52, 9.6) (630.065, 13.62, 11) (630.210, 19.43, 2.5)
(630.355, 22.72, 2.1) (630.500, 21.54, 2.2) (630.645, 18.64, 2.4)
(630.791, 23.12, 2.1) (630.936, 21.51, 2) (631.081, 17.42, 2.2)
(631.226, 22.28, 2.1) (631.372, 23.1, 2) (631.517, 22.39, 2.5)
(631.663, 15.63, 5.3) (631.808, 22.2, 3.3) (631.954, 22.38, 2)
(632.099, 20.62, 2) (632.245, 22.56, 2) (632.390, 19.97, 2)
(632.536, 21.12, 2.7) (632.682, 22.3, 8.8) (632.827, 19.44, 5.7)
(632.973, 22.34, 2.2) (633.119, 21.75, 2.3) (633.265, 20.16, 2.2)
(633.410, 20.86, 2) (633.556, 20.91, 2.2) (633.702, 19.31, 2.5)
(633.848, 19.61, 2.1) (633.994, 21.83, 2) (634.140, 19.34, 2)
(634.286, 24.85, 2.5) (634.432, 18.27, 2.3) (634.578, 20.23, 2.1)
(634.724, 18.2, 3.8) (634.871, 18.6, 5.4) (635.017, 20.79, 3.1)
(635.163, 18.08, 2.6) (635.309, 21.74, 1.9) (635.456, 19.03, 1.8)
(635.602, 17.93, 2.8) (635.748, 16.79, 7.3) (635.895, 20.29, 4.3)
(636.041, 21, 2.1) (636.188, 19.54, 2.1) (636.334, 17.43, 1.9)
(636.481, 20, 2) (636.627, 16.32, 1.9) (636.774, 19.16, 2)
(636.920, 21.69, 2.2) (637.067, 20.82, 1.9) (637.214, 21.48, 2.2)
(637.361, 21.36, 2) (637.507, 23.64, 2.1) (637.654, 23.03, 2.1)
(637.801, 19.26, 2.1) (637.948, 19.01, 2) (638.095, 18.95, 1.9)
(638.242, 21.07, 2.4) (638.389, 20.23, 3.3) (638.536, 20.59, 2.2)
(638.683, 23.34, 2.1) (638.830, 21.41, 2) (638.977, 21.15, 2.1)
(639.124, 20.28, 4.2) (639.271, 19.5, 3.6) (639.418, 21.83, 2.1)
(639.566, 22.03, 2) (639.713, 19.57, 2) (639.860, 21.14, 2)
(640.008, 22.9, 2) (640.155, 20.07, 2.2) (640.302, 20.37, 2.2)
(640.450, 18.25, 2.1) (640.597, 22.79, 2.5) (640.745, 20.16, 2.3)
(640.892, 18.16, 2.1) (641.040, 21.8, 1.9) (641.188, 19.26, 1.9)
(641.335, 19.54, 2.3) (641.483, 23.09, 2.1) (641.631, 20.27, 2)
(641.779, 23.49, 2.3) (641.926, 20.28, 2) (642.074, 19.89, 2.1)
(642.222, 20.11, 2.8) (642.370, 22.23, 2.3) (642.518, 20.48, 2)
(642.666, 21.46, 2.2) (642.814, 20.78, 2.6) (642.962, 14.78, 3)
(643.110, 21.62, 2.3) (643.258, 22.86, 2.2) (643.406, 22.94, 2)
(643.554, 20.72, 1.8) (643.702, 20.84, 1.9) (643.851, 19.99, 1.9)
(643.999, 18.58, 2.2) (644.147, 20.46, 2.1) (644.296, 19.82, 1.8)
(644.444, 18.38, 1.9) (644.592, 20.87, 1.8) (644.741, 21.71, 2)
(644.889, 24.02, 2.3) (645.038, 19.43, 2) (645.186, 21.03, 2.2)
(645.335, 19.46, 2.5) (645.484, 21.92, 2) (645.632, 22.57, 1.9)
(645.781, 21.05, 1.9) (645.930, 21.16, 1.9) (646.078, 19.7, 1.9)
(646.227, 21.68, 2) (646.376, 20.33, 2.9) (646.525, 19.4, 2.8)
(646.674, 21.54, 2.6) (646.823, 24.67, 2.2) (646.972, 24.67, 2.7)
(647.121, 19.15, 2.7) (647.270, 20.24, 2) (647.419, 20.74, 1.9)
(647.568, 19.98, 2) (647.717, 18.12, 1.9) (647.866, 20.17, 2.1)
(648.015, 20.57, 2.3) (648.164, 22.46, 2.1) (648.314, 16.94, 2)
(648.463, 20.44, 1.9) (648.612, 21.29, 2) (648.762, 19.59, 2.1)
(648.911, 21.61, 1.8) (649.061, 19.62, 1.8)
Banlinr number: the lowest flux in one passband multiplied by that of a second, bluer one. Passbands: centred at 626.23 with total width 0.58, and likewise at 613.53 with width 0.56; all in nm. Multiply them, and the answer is 499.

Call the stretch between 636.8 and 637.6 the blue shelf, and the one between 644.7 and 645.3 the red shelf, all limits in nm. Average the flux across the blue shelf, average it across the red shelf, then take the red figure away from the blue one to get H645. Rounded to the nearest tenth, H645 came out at 0.3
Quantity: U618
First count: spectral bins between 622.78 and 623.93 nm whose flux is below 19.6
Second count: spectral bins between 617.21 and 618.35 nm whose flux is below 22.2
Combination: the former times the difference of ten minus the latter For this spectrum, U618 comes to 12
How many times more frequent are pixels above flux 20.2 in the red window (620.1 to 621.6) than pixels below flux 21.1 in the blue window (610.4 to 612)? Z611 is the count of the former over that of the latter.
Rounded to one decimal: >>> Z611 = 1.8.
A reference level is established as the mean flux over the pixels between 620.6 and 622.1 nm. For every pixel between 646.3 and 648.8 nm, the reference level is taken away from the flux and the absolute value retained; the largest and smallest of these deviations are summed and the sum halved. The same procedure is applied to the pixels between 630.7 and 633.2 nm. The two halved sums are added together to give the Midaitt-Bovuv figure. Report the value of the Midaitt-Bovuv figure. 4.9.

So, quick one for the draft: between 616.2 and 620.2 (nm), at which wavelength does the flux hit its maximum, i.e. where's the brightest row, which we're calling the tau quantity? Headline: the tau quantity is 619.277 nm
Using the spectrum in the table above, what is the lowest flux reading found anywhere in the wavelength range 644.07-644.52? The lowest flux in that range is 18.38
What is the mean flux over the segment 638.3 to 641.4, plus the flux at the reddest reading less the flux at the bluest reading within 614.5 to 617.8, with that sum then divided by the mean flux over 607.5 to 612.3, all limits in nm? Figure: 0.77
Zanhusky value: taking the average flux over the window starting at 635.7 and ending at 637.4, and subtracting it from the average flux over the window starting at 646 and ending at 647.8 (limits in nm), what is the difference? 1.2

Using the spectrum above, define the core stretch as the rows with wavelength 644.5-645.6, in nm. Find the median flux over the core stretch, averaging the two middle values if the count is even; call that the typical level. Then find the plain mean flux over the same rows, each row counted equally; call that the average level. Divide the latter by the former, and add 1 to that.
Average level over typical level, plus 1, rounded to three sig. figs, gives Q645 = 2.01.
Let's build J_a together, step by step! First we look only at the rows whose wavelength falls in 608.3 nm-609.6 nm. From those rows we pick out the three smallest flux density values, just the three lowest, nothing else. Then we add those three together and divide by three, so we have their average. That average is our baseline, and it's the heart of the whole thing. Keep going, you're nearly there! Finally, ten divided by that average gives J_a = 0.500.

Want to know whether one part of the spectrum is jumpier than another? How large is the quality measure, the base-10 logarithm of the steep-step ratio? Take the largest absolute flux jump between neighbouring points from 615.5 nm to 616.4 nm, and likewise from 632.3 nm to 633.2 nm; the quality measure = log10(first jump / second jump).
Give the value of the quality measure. 0.29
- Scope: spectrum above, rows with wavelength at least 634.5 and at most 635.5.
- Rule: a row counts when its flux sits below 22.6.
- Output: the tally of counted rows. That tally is 7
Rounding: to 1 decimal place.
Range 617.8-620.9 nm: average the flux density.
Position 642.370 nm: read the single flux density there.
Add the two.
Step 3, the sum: 43.3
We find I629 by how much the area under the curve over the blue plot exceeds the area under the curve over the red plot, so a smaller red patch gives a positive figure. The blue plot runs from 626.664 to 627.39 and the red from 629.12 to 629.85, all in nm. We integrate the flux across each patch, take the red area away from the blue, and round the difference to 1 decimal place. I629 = 1.5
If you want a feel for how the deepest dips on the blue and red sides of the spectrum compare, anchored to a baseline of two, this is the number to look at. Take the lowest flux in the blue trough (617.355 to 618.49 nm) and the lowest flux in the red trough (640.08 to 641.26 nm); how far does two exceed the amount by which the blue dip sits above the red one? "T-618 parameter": 3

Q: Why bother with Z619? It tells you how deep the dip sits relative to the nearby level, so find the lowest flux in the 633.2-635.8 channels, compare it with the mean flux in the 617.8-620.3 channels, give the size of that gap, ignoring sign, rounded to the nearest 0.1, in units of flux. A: 4.5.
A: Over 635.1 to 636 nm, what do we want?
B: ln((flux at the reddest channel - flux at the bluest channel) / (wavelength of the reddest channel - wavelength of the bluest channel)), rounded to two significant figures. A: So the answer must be 1.1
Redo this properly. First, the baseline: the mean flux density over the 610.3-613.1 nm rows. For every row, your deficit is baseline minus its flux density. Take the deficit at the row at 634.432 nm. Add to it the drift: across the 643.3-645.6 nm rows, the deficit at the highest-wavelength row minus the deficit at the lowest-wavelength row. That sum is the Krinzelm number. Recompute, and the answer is 6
